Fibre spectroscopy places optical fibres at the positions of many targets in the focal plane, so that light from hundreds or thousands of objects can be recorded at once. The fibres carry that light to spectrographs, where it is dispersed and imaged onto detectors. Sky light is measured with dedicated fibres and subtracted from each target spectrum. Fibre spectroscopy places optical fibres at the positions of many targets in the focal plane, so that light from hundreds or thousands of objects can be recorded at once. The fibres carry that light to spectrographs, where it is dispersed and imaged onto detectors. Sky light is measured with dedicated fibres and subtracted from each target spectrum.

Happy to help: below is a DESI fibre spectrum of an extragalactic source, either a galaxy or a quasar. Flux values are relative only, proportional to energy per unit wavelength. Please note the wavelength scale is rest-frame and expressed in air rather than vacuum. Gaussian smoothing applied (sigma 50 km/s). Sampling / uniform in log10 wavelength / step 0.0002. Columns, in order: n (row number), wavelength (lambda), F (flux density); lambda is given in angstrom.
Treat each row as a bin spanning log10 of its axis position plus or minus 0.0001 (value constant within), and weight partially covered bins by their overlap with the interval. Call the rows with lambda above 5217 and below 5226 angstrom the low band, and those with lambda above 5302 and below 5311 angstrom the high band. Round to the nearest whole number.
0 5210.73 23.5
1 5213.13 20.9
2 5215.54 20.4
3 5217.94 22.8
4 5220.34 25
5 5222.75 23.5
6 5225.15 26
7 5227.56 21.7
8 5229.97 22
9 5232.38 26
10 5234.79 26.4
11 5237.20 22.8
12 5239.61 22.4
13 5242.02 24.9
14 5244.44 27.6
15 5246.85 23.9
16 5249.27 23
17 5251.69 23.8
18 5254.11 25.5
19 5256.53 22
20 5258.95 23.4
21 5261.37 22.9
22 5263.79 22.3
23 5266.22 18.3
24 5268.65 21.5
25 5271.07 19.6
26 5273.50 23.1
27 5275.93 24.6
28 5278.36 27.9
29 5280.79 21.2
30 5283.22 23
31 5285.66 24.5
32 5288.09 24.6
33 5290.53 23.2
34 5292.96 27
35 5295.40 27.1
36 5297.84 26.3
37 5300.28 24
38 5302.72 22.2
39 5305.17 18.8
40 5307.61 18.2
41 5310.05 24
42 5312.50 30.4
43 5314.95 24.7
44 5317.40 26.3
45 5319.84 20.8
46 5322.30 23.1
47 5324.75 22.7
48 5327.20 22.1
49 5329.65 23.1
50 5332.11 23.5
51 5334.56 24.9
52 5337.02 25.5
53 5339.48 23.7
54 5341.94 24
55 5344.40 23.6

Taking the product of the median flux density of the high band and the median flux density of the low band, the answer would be 497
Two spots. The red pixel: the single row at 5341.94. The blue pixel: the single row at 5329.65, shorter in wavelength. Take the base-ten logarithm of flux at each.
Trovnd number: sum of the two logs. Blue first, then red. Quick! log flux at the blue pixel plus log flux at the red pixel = 2.74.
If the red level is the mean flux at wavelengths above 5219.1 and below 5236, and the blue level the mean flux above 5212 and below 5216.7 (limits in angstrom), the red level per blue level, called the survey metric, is 1.18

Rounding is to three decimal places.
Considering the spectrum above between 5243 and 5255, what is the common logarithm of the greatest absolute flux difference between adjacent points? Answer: 0.568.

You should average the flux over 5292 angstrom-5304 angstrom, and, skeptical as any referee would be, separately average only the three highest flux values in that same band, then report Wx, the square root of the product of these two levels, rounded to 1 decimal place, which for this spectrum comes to 26.0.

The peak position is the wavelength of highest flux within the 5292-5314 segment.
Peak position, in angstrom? 5312.50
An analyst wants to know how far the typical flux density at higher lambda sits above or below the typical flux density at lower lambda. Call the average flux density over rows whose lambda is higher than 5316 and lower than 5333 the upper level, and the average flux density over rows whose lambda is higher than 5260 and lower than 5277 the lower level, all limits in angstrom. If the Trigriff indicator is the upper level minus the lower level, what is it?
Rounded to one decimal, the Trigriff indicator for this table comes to 1.3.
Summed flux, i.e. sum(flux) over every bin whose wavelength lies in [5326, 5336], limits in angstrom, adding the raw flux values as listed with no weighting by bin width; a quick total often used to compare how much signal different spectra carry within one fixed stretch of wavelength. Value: 94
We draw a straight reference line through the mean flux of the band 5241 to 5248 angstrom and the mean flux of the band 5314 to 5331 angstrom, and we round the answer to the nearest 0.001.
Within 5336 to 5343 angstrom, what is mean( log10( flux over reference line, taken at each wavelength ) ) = 0.030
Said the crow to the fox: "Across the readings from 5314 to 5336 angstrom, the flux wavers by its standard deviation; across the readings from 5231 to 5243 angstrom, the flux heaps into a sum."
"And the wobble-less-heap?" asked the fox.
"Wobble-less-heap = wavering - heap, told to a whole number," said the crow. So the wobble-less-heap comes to -121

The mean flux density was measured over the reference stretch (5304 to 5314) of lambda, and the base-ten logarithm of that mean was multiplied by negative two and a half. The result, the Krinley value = -3.40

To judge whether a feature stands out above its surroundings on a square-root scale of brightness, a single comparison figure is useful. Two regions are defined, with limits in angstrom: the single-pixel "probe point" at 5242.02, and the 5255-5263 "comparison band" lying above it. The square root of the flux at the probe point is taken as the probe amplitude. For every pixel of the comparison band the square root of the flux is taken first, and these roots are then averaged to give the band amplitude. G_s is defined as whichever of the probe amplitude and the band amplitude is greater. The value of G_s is 4.99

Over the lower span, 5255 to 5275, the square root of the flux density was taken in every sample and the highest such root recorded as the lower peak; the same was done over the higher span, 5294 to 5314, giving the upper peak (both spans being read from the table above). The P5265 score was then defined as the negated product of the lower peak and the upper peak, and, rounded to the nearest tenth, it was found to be -26.7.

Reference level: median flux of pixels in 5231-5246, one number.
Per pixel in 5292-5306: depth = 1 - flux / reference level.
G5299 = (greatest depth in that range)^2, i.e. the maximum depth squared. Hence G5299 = 0.07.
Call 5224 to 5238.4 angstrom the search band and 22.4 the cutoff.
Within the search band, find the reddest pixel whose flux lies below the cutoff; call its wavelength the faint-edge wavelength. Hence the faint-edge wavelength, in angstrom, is 5229.97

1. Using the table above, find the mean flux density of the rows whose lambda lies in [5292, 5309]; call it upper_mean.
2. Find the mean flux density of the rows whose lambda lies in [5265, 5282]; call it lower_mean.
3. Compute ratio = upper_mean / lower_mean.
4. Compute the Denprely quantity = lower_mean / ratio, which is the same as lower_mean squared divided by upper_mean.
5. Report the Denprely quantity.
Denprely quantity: 21.3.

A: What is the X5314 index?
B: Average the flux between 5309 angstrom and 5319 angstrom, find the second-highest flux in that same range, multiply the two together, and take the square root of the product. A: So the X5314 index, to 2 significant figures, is 26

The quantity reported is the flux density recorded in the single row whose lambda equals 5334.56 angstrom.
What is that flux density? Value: 24.9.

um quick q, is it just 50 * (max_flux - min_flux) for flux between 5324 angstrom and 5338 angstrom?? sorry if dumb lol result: 170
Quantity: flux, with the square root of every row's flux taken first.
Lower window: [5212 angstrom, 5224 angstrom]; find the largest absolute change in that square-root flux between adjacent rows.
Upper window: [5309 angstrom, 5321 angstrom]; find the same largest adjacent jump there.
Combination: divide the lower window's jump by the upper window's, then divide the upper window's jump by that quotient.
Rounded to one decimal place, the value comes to 1.5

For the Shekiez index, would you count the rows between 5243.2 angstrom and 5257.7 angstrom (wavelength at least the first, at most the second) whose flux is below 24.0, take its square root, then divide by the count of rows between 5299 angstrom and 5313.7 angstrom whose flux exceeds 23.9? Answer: 0.67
